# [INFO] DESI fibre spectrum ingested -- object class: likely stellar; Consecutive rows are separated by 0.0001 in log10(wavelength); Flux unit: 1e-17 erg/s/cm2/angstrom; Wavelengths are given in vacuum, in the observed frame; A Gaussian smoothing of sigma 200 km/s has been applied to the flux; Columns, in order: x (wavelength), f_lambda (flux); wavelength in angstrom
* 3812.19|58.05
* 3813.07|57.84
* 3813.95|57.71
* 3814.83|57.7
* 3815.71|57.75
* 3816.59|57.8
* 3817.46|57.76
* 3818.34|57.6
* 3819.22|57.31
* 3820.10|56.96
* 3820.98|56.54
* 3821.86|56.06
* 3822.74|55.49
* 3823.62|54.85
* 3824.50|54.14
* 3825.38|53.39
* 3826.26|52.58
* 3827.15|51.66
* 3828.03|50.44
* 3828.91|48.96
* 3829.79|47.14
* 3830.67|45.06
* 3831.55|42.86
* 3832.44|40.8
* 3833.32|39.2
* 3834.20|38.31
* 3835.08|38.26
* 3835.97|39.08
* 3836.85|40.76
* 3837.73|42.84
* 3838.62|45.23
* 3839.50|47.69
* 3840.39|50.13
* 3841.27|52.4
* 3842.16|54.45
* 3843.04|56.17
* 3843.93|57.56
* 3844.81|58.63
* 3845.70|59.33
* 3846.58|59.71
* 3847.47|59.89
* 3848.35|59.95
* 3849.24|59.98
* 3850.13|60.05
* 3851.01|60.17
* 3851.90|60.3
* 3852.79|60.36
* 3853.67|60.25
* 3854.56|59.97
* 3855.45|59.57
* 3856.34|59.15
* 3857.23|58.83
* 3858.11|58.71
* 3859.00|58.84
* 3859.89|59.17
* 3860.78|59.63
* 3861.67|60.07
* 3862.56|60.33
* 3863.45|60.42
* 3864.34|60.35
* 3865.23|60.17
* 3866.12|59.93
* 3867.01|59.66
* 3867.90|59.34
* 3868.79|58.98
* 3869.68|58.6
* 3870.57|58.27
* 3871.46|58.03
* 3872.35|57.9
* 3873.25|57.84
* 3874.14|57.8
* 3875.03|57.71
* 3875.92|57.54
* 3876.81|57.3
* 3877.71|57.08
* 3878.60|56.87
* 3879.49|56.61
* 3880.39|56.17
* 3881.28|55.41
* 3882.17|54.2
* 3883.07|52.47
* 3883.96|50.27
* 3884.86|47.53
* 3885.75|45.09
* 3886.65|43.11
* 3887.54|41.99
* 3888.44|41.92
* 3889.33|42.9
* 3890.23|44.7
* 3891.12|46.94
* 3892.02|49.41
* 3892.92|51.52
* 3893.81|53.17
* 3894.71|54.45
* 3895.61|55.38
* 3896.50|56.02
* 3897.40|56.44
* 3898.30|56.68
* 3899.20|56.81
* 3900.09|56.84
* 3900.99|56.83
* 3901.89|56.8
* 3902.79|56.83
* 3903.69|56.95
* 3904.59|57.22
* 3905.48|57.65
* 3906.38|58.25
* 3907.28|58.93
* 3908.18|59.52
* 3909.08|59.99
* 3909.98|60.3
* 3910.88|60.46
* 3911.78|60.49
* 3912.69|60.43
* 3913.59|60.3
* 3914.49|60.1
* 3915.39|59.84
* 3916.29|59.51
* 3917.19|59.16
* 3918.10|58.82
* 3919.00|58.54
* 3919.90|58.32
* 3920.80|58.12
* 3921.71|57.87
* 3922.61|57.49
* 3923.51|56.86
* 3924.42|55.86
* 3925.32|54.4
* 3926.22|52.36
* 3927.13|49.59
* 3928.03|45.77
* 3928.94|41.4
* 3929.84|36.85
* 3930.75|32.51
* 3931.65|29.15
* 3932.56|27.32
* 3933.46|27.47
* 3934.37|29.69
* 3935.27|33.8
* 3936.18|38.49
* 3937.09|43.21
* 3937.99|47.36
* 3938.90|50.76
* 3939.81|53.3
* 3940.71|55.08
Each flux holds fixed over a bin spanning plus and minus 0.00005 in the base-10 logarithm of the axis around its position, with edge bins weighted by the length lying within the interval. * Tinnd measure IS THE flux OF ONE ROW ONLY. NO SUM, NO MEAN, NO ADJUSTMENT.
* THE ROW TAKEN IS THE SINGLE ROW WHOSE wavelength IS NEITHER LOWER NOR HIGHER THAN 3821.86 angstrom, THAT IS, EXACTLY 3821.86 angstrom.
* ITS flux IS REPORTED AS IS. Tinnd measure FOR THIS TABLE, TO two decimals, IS 56.06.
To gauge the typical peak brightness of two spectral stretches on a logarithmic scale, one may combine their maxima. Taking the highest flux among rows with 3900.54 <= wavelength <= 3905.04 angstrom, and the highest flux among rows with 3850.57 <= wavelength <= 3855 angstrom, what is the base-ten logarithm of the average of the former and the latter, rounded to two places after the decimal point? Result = 1.77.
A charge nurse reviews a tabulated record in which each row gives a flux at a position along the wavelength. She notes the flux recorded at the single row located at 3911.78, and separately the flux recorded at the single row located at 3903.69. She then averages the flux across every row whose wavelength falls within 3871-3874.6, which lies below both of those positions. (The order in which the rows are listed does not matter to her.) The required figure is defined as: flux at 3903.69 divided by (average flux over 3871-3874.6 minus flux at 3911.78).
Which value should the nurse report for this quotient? -22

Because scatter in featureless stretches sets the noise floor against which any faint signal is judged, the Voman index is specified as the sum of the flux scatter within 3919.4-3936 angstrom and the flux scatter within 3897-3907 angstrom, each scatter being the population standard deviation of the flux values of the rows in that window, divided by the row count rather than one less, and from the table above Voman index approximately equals 12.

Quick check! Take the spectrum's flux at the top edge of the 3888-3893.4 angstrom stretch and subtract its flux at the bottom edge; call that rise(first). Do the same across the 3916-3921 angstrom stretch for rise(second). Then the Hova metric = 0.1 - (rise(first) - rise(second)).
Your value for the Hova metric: -11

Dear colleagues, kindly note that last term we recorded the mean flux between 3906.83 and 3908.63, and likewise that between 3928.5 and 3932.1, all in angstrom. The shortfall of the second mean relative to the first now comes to 24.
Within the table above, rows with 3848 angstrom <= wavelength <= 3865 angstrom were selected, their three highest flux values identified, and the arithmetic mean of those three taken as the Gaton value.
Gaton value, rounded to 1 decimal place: 60.4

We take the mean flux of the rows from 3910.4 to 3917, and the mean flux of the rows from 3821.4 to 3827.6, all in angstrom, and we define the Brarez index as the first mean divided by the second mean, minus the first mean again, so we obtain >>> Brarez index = -59.0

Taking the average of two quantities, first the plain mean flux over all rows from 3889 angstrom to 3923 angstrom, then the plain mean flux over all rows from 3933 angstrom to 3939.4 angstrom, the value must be 48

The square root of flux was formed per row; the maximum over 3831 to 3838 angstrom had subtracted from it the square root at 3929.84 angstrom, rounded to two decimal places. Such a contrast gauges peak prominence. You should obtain 0.48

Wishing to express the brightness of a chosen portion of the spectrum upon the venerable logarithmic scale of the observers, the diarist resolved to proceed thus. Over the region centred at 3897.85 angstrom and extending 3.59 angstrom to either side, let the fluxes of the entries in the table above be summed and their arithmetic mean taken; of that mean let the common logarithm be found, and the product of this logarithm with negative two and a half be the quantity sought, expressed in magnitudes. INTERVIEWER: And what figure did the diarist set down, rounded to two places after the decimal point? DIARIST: -4.37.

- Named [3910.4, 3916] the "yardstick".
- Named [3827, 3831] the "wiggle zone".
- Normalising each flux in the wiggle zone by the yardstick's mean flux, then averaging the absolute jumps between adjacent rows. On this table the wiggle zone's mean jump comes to 0.0274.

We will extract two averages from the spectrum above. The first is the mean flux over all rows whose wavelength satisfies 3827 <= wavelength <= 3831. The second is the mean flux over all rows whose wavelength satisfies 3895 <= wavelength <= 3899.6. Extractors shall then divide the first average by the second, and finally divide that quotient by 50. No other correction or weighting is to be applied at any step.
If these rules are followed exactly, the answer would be 0.0173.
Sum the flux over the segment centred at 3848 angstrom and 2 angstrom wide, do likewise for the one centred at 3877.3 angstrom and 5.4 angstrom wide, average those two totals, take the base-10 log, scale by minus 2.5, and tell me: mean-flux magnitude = -5.9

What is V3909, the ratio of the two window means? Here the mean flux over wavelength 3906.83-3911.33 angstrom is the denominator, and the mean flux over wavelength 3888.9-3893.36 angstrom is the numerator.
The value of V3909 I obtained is 0.79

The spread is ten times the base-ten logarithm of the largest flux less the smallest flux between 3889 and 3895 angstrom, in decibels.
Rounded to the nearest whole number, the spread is 11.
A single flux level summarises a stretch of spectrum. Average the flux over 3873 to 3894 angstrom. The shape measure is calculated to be 51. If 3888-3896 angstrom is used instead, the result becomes 49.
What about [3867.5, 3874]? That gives 58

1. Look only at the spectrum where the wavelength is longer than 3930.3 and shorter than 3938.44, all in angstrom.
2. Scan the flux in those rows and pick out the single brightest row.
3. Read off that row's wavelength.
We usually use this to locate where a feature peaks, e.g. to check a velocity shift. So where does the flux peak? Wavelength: 3937.99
